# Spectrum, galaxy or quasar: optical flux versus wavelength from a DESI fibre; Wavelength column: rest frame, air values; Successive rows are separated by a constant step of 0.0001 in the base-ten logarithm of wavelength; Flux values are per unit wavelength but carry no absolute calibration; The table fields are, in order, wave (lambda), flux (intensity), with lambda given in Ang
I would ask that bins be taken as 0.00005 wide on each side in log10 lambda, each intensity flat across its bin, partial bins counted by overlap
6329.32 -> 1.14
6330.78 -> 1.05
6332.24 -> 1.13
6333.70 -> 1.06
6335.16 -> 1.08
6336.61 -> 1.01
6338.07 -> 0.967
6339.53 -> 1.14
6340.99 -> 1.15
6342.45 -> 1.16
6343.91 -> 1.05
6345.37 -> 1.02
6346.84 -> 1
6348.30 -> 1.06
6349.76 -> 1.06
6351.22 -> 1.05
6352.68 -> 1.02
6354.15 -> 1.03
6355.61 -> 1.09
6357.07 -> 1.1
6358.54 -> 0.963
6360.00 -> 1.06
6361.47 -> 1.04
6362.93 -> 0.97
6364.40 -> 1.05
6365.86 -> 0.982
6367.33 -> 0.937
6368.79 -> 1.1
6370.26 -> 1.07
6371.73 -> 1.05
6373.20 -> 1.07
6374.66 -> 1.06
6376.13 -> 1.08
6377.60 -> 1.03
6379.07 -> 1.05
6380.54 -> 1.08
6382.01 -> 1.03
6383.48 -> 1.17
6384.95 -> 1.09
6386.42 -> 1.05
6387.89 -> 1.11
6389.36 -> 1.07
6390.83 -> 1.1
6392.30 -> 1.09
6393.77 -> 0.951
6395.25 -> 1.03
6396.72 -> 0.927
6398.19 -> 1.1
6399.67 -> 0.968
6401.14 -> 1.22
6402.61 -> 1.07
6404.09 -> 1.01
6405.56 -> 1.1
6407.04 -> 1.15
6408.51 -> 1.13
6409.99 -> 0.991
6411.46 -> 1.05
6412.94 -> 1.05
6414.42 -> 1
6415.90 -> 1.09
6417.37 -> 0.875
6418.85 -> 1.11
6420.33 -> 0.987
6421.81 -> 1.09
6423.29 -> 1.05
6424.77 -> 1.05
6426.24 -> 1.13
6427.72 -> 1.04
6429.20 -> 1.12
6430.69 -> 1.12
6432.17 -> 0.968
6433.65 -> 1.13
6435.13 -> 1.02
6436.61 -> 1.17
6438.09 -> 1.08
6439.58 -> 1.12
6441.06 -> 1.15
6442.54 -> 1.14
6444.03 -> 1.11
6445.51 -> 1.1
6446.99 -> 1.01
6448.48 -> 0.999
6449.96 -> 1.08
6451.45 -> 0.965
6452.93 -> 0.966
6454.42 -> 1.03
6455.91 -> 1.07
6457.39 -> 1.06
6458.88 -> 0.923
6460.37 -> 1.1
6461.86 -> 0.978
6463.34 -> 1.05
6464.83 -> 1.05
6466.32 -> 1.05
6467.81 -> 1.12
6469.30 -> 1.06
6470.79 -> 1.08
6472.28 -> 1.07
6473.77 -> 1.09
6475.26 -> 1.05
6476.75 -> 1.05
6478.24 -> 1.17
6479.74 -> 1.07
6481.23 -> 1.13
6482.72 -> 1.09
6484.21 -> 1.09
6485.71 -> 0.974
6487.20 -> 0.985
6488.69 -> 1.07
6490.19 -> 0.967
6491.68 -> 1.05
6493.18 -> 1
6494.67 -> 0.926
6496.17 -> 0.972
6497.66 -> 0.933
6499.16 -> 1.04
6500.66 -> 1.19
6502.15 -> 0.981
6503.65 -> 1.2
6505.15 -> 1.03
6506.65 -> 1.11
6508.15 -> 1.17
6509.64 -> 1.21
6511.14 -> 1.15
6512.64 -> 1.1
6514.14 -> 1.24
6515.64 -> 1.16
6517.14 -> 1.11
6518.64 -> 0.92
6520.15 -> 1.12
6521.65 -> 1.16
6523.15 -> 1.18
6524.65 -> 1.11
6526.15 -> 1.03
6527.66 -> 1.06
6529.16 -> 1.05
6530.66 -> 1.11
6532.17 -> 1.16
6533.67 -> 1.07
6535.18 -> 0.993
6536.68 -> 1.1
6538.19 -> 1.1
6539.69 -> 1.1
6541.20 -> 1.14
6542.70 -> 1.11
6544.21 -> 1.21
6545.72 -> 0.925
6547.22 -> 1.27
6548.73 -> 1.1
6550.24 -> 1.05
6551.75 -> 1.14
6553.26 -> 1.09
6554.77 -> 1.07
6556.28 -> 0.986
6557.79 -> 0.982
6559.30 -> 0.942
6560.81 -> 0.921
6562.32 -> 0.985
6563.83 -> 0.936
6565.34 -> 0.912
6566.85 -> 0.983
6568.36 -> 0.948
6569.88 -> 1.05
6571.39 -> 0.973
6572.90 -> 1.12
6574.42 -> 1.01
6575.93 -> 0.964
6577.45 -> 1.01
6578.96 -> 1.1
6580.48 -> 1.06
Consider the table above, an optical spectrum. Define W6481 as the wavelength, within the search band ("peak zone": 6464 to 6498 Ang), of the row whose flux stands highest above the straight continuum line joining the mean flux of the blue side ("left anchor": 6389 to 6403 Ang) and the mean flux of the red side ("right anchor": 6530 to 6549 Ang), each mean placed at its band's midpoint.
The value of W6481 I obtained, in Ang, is 6478.24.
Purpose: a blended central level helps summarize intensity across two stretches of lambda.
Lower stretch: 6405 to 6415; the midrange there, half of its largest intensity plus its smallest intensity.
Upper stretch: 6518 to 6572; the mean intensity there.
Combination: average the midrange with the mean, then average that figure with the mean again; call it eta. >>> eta 1.059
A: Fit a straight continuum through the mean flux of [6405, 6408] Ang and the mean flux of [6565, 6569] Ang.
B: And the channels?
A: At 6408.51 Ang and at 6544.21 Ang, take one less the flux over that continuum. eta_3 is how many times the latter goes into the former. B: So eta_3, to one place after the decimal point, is 0.0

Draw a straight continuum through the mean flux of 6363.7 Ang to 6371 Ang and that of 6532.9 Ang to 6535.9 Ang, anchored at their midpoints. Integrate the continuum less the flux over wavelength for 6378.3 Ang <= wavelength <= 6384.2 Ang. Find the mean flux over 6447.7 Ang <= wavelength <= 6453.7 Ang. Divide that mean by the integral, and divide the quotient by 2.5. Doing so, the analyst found -1.3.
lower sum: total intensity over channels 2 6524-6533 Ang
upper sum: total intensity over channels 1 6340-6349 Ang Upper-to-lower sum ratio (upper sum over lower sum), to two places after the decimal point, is 0.99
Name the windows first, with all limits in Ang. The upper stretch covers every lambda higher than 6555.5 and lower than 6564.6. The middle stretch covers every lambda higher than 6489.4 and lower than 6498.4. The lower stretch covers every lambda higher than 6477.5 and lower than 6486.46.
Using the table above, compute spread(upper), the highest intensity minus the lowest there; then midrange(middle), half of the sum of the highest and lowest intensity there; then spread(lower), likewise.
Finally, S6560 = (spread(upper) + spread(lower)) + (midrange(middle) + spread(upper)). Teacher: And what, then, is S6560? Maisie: 1.31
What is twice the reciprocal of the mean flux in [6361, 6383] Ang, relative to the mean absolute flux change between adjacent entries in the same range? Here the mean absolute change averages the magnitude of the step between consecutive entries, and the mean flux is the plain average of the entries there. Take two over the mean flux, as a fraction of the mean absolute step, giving 40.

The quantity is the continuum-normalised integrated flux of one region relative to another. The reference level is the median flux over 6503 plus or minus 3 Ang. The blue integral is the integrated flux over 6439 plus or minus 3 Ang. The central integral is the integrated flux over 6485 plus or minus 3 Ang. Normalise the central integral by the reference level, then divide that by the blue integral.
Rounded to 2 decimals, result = 0.83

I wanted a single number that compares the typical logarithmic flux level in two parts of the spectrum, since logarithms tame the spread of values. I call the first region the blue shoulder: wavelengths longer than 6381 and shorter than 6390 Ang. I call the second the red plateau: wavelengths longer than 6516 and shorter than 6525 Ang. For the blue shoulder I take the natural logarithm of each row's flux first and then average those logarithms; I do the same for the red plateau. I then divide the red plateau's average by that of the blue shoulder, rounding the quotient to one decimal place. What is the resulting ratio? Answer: 1.1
